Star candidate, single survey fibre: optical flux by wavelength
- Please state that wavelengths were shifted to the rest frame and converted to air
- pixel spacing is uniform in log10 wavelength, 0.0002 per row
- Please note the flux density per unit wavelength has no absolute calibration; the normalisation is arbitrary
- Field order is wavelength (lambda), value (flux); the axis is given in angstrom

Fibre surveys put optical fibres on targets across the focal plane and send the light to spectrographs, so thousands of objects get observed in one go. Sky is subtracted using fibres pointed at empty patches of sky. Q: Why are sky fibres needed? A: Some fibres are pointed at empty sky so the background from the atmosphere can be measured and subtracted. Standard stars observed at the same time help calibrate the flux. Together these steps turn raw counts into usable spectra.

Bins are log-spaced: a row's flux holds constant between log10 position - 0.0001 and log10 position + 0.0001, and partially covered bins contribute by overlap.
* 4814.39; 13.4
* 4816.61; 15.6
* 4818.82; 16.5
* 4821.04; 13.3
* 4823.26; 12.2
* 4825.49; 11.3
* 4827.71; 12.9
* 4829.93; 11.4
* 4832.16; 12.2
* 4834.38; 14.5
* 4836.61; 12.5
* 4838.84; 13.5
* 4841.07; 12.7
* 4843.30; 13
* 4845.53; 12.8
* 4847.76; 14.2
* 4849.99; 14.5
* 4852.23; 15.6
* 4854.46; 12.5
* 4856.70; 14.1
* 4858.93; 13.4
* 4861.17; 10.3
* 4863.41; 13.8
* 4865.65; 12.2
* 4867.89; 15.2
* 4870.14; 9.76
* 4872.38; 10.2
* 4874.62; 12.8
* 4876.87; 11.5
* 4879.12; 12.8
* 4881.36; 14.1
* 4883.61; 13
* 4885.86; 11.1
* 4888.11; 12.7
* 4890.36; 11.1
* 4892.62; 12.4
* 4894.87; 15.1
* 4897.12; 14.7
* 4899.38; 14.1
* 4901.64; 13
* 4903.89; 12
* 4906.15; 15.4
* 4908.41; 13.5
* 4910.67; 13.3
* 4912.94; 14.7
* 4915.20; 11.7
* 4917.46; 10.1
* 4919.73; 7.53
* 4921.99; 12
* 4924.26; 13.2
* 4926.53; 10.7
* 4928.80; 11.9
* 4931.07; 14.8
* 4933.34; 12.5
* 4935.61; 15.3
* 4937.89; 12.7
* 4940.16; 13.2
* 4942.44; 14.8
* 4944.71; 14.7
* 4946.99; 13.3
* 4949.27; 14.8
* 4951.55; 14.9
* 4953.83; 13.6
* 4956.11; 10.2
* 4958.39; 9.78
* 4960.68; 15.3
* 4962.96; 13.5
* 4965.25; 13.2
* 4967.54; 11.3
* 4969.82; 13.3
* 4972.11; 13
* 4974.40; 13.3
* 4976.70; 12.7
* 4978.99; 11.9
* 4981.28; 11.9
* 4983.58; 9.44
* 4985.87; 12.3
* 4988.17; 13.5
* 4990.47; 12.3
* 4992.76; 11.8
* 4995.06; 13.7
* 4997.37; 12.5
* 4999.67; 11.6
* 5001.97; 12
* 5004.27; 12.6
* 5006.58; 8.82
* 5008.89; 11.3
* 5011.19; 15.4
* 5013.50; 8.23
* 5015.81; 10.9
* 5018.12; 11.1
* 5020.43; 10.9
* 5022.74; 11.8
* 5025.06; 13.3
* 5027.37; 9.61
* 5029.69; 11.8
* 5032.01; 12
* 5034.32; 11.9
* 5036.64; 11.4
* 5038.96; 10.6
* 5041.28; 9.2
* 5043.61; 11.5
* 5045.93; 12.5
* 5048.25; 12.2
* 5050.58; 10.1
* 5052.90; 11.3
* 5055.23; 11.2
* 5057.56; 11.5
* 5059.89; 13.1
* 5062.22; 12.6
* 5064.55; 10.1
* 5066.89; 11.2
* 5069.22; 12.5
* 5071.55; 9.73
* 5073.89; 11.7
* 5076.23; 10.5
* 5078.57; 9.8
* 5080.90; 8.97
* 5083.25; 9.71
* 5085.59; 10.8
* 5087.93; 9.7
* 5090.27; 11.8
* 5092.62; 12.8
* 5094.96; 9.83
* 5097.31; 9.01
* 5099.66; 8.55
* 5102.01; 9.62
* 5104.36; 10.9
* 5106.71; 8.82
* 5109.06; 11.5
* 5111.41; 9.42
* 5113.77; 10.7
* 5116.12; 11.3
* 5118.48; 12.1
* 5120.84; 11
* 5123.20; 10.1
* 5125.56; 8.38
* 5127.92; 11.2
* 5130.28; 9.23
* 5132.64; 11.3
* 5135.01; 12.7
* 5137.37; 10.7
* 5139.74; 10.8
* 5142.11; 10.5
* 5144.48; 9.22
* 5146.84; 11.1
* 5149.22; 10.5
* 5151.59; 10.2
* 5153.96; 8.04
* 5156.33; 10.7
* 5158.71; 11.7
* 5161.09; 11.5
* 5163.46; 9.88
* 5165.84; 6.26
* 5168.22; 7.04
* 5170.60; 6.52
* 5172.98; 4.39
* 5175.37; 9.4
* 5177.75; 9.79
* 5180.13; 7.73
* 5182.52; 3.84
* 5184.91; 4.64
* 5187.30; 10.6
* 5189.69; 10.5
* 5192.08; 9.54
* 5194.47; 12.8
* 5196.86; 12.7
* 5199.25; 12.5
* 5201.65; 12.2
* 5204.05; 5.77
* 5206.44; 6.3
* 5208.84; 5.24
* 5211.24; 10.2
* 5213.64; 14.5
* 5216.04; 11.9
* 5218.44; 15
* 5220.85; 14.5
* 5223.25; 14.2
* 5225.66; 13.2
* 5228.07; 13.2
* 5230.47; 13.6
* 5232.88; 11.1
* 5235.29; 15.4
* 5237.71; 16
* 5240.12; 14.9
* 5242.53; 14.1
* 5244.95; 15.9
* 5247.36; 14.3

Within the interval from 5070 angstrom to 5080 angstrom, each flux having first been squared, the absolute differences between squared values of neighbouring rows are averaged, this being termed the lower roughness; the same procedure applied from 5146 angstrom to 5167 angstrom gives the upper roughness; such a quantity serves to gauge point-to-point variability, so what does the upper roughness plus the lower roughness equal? 56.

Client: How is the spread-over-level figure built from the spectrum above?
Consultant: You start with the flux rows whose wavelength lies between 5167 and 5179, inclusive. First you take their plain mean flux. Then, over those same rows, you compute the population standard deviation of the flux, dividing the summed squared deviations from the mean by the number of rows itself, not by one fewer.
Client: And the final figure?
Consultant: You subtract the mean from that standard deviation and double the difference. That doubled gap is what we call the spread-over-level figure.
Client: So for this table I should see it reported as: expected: -10.9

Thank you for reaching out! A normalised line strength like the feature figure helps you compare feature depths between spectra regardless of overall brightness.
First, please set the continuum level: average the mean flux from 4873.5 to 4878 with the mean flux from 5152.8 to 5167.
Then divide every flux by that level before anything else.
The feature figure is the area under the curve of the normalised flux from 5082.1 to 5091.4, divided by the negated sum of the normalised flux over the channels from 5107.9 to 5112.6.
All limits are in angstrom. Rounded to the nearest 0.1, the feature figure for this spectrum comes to -4.7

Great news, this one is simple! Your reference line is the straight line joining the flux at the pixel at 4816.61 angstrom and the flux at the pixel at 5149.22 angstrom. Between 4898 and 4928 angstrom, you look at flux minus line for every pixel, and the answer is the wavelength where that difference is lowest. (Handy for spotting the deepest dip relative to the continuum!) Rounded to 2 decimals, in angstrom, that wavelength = 4919.73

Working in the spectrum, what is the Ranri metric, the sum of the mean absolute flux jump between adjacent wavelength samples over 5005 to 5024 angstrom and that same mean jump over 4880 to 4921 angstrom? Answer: 4.1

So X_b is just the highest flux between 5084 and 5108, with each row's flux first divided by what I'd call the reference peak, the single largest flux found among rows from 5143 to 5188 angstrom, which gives 1.09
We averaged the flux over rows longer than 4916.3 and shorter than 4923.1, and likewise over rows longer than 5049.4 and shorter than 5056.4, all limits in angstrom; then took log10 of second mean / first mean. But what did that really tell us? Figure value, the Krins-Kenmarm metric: 0.041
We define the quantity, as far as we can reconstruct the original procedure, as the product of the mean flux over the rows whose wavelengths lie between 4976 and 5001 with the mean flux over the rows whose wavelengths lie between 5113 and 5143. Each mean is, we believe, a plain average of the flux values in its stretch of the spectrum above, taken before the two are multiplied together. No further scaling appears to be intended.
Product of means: 131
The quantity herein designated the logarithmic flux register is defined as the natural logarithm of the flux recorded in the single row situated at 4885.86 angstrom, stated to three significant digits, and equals 2.41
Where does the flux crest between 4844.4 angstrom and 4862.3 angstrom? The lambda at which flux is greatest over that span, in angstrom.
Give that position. 4852.23 angstrom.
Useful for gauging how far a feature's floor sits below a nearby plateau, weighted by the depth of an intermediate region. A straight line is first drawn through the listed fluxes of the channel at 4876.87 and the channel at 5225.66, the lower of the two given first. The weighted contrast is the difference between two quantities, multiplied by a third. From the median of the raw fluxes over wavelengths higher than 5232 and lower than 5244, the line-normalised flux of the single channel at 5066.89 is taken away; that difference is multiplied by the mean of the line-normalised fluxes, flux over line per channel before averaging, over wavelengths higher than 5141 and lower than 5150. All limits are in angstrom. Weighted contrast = 11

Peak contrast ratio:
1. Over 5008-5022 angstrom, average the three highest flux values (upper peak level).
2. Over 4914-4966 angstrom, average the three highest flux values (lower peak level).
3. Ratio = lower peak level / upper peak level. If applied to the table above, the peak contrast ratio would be 1.20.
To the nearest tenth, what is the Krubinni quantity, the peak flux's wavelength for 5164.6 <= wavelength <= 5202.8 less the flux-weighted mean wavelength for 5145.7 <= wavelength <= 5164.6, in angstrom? 39.3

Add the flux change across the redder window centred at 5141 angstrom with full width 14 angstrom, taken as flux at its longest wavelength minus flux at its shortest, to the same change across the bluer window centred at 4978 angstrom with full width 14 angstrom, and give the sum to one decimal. -5.2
